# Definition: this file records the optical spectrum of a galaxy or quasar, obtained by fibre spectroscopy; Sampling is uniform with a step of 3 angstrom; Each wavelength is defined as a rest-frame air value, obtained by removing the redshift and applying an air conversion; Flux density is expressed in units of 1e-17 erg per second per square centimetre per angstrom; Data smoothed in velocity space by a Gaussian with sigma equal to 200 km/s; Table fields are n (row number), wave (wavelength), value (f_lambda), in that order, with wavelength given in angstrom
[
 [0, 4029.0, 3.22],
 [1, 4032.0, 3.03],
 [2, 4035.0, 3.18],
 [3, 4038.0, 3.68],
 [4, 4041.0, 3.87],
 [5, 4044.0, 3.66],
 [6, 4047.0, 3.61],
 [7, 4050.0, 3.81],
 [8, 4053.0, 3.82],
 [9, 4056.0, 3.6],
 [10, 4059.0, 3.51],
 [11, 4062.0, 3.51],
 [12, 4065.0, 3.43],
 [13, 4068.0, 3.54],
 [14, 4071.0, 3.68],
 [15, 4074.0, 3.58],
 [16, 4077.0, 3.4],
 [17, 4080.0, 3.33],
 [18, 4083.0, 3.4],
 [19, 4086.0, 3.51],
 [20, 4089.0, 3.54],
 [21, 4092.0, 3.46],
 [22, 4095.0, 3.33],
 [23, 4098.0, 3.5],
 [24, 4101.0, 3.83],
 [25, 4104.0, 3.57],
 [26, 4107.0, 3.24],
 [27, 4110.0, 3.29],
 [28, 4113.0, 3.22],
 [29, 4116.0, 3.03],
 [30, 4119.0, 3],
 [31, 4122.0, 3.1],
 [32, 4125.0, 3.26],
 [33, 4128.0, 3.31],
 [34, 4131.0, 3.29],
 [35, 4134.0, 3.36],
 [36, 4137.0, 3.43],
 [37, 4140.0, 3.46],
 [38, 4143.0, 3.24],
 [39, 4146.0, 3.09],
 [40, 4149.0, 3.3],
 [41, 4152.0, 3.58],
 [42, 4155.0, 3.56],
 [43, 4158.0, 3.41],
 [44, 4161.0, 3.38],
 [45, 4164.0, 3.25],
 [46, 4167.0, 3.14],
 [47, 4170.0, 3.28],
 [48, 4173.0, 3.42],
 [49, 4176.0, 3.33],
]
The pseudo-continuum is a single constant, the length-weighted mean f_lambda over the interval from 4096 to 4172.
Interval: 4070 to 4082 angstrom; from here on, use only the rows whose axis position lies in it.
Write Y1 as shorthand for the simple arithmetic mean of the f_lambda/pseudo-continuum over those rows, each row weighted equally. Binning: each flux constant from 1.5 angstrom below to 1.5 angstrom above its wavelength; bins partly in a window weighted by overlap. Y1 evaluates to 1.052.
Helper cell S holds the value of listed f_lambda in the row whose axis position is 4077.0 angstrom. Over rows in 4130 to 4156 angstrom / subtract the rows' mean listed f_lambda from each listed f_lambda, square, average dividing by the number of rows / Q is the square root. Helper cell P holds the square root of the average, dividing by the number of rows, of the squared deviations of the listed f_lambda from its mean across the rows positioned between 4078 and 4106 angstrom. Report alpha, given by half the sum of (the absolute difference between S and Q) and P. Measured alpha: 1.70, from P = 0.14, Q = 0.149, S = 3.4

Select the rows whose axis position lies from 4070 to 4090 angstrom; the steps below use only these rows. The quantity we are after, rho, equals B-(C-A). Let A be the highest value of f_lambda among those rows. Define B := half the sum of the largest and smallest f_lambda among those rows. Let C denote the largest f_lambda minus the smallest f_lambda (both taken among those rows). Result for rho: 6.8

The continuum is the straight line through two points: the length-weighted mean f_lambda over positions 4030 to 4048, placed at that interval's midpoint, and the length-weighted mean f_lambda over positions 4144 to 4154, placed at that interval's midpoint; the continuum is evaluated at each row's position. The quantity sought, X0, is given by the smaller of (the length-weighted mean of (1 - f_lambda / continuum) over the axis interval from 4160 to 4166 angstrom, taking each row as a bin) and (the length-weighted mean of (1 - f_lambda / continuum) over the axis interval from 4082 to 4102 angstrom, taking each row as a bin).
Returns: -0.026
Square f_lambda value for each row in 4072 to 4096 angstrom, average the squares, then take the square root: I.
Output 3.44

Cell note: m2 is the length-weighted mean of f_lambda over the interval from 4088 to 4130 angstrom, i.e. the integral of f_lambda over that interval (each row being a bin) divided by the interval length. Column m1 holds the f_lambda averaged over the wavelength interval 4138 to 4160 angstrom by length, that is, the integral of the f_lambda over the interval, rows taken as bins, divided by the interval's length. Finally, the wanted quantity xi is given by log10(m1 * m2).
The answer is 1.05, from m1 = 3.38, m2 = 3.33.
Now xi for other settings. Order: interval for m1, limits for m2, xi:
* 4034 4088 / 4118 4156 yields 1.07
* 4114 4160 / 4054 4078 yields 1.07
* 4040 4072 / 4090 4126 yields 1.08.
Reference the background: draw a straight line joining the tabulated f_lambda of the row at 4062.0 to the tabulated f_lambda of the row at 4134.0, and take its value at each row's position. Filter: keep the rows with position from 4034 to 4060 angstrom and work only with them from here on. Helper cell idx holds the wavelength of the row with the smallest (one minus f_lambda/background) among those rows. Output 4041.0 angstrom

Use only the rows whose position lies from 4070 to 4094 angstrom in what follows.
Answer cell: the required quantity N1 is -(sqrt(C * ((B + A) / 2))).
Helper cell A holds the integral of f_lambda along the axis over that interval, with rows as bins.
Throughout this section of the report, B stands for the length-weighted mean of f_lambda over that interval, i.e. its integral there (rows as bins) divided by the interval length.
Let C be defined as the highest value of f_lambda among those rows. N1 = -12.7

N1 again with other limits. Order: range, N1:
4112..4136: -11.6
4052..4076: -13.1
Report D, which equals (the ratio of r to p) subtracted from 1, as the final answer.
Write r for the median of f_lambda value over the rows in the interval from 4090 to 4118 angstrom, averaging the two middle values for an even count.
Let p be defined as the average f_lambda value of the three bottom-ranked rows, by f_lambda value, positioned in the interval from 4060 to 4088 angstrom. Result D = 0.01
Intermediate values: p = 3.38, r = 3.33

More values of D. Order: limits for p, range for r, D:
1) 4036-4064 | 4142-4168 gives 0.07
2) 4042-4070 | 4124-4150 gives 0.05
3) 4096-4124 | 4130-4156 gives -0.10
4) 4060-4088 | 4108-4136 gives 0.03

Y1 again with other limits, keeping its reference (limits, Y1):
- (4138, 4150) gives 0.984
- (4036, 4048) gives 1.114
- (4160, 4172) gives 0.981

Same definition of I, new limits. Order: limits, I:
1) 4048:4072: 3.62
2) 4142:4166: 3.35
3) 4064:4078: 3.53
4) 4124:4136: 3.31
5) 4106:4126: 3.16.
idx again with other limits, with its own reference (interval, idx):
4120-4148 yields 4140.0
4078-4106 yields 4101.0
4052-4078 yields 4053.0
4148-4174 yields 4152.0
